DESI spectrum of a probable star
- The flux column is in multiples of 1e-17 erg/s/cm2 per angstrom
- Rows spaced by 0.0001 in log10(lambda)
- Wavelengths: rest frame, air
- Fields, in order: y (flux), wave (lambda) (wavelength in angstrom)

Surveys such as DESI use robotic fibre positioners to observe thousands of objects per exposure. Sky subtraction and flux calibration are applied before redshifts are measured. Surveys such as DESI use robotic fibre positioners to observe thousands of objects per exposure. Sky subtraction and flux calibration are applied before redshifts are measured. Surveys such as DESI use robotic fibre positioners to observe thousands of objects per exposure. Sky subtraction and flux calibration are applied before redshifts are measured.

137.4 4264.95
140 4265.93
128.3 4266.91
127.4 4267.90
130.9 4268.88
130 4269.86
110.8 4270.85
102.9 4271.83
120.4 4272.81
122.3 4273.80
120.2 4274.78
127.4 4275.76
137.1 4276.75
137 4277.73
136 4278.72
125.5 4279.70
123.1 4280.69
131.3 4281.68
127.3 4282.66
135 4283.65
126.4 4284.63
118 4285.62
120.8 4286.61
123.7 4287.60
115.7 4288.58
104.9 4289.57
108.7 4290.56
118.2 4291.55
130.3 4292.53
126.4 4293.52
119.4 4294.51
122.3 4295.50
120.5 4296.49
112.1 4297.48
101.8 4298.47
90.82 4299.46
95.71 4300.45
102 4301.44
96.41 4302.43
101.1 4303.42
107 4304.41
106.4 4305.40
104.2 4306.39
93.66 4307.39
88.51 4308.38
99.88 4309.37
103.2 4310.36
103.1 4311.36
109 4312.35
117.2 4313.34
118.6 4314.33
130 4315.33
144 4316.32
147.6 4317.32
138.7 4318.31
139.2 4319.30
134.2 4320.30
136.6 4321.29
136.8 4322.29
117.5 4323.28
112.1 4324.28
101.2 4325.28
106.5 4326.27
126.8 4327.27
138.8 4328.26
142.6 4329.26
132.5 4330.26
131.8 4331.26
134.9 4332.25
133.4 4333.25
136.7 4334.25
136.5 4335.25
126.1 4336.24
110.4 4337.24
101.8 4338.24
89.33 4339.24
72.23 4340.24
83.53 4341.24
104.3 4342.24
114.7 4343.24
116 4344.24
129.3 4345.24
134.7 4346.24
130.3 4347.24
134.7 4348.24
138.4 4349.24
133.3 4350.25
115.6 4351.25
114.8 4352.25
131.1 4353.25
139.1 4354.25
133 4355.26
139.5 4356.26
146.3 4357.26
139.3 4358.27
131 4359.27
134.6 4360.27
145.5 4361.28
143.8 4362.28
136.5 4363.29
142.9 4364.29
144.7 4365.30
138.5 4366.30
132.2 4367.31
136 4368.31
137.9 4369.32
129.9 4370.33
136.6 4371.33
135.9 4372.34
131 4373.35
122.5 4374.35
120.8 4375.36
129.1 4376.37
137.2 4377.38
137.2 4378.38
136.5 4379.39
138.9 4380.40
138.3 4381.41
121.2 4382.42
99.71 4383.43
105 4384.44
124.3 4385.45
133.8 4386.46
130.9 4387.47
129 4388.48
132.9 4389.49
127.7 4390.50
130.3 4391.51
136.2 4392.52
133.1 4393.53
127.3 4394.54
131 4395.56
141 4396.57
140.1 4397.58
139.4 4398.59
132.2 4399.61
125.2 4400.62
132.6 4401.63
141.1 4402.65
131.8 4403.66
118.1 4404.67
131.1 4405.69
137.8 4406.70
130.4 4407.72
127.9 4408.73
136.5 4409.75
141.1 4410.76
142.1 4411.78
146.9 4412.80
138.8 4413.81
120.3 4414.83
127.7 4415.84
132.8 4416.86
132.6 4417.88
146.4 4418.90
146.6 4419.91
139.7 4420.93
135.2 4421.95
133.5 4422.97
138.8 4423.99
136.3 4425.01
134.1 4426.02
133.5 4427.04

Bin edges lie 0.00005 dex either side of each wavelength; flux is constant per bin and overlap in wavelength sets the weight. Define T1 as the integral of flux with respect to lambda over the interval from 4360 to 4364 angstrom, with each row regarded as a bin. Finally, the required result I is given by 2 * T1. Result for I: 1124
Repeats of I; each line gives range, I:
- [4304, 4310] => 1199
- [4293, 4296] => 735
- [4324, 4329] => 1185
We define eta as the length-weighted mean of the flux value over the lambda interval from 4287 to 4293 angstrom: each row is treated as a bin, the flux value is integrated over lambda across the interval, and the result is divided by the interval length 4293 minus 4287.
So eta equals 117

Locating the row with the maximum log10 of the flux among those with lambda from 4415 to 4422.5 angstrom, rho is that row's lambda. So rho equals 4419.91 angstrom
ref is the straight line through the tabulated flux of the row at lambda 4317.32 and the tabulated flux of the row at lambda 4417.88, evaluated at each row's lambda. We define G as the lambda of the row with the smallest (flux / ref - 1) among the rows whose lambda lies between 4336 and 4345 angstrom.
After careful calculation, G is 4340.24 angstrom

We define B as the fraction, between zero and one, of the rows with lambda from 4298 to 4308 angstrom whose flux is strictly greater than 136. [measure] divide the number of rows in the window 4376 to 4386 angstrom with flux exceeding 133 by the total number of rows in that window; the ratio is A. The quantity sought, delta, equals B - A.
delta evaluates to -0.50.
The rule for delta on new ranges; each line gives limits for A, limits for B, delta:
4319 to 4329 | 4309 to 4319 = -0.20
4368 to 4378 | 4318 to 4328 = -0.10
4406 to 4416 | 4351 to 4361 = -0.20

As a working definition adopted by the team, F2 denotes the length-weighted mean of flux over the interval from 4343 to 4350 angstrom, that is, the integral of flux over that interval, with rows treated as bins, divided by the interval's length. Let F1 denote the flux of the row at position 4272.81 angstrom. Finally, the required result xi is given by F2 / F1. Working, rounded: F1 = 120.4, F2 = 129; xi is 1.07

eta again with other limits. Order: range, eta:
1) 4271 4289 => 125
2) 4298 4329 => 115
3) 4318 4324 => 133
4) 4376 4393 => 129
